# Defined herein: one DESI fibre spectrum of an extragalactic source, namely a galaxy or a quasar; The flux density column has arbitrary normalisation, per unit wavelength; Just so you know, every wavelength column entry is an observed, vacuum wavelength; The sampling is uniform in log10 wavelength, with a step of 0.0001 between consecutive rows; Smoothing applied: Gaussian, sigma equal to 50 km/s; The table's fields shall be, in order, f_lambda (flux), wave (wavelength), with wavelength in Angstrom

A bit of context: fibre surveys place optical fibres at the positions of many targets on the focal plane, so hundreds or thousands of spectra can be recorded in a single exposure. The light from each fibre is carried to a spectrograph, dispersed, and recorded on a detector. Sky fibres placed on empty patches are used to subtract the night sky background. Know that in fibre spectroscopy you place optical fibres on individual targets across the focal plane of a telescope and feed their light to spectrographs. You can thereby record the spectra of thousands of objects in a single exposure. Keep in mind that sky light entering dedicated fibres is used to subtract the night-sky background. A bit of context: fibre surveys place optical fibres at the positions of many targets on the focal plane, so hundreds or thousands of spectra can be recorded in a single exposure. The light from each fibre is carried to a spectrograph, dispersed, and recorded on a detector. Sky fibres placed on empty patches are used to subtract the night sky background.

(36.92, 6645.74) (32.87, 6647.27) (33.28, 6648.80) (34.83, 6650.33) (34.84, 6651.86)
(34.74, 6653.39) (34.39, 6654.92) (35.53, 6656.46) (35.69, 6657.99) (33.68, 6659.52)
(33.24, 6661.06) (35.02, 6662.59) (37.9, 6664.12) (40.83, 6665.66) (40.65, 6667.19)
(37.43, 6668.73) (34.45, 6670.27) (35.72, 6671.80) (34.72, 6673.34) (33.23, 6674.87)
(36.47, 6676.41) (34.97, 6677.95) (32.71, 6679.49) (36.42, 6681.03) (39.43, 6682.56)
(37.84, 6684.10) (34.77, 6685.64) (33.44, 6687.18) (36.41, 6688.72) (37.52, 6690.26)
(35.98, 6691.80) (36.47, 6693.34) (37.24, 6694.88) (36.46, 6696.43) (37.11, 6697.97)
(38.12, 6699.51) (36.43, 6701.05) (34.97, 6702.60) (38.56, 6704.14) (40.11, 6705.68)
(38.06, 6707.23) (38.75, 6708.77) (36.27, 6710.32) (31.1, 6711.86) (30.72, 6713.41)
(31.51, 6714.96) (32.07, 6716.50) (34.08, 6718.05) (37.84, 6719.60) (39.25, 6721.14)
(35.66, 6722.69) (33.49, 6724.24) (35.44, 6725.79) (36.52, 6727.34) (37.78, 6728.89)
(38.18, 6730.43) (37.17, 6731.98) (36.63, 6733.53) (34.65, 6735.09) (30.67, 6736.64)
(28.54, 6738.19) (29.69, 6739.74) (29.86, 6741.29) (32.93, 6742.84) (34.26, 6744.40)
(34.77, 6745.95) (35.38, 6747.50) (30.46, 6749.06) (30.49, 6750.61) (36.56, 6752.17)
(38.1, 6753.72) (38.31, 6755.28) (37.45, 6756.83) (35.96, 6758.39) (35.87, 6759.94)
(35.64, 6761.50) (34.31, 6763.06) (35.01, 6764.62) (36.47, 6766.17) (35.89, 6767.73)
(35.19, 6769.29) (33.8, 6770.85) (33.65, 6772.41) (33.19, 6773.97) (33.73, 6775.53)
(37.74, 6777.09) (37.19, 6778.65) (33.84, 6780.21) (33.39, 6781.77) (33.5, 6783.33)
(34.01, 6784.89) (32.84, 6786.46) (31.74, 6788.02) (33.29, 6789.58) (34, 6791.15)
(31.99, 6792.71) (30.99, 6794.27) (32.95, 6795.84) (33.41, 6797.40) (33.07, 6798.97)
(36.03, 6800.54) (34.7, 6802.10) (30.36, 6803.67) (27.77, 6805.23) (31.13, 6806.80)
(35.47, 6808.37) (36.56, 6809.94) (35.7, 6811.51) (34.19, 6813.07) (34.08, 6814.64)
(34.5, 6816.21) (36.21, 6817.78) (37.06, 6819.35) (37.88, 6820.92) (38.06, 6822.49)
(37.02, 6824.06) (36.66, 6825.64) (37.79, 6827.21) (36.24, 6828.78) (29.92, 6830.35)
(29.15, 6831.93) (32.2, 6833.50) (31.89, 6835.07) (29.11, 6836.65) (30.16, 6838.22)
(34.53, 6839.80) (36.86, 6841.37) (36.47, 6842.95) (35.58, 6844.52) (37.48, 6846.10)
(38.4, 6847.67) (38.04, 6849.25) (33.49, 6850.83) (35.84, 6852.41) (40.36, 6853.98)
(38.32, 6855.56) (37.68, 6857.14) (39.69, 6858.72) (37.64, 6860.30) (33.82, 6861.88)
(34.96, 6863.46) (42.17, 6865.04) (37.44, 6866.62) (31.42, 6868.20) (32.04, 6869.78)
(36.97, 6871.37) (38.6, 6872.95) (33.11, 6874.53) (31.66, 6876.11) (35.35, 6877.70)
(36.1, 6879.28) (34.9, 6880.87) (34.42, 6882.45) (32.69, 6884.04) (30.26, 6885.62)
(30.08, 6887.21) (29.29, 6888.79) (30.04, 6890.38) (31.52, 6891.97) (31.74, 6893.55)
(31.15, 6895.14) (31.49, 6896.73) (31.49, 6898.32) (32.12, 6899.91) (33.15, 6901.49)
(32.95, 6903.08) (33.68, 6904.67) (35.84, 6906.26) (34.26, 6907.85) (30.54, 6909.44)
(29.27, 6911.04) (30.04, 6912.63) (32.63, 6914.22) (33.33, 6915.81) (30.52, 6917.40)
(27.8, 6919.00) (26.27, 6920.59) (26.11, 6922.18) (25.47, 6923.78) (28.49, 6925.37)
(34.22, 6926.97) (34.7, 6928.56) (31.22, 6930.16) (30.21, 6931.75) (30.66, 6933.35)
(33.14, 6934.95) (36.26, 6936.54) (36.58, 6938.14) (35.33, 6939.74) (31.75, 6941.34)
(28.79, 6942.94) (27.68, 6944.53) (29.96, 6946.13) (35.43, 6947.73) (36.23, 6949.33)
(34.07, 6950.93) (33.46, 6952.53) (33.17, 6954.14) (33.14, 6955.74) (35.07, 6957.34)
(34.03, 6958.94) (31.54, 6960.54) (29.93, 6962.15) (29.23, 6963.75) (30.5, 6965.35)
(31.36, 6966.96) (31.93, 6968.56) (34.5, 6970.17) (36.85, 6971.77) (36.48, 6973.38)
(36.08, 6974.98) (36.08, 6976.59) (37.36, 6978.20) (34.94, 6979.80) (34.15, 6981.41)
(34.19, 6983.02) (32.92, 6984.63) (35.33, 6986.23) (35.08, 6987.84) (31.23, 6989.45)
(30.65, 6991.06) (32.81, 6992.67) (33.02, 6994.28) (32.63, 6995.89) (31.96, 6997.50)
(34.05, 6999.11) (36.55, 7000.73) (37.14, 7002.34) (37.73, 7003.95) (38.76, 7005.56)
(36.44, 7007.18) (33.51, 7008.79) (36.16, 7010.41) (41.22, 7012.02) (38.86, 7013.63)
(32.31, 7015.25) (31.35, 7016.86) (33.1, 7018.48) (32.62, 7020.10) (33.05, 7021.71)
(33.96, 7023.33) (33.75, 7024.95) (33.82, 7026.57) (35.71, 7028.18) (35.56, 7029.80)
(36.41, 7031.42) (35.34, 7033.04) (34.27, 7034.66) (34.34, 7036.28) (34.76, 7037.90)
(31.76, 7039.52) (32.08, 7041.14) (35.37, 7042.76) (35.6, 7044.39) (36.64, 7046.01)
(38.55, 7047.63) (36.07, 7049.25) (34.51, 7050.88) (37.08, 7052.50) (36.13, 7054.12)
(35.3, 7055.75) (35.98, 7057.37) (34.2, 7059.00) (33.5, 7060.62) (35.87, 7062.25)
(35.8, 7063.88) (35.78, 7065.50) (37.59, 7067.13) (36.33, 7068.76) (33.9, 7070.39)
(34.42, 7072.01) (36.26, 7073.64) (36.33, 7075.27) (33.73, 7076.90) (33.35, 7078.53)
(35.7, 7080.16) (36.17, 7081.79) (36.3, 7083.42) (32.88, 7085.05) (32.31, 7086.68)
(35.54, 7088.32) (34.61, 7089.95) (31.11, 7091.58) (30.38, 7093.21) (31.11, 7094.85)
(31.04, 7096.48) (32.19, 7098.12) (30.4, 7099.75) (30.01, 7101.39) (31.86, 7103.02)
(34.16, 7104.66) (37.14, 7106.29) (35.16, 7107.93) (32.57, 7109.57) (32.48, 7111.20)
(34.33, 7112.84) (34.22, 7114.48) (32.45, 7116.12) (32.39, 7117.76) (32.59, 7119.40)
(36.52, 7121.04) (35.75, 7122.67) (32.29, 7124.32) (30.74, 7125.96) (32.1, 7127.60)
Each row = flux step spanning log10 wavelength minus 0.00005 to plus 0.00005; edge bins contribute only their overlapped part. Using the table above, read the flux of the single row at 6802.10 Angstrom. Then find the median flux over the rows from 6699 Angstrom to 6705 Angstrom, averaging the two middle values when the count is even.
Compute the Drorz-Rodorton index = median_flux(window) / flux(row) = 1.07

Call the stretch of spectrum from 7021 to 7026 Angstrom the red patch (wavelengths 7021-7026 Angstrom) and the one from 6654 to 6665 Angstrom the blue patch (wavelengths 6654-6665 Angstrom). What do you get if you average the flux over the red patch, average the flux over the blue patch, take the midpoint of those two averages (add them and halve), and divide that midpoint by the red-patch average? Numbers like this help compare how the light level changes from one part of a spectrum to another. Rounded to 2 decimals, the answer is 1.02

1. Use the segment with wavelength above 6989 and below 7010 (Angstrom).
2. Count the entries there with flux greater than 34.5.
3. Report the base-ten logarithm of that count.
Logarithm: 0.70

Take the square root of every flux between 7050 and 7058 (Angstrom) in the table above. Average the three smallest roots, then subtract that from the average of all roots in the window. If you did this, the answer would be 0.045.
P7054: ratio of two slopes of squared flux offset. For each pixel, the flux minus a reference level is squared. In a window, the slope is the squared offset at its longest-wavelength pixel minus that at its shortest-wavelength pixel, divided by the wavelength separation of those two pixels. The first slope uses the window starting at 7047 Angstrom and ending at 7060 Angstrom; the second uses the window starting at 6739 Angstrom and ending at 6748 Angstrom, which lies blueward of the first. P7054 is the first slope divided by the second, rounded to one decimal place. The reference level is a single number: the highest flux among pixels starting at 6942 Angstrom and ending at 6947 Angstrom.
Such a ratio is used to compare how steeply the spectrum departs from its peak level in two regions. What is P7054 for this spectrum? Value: -1.3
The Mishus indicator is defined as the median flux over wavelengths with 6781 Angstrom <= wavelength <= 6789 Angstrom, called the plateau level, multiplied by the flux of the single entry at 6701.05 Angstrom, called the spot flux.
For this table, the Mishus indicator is 1216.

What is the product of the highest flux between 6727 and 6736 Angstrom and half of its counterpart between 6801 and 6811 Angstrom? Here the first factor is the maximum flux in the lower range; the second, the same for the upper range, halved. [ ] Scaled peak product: 698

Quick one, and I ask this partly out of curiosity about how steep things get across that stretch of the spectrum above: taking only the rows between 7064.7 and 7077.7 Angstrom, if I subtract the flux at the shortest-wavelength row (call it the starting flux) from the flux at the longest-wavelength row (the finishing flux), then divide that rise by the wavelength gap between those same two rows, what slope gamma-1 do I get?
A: -0.18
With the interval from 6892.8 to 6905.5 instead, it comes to 0.17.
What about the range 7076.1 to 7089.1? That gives 0.16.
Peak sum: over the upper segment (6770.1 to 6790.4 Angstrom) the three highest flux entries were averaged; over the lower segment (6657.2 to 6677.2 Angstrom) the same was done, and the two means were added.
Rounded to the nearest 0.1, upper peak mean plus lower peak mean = 76.1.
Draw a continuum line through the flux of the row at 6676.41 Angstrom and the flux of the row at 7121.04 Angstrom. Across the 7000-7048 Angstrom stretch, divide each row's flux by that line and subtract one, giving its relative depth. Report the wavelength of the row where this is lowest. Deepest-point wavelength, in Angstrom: 7016.86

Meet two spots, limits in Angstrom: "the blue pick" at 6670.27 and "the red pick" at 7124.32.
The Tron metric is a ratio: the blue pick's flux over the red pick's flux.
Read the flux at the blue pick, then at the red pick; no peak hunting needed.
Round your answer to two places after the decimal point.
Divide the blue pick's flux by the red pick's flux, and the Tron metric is 1.07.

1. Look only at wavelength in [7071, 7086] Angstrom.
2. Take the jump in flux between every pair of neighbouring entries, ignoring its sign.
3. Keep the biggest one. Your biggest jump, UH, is 3.4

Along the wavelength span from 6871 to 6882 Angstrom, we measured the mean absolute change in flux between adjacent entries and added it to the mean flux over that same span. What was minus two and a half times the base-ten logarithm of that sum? -3.94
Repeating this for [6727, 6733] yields -3.96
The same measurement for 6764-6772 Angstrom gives -3.90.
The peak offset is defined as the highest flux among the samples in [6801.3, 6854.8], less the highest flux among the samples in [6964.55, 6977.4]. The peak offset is 4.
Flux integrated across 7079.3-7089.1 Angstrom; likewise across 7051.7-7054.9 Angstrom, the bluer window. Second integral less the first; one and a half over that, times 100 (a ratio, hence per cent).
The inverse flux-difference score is -1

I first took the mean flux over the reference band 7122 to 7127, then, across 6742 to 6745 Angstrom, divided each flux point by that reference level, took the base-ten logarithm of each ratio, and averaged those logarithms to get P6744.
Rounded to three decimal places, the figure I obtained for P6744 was 0.009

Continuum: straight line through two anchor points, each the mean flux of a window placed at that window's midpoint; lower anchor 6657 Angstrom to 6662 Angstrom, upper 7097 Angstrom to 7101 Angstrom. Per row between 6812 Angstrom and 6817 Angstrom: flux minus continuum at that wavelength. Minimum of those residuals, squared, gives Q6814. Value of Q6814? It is 0.8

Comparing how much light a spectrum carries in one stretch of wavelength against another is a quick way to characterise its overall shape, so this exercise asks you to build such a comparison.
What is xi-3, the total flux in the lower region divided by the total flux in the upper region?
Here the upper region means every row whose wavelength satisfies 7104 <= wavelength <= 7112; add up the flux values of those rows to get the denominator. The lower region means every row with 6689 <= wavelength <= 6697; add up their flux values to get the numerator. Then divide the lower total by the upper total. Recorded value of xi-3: 1.07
